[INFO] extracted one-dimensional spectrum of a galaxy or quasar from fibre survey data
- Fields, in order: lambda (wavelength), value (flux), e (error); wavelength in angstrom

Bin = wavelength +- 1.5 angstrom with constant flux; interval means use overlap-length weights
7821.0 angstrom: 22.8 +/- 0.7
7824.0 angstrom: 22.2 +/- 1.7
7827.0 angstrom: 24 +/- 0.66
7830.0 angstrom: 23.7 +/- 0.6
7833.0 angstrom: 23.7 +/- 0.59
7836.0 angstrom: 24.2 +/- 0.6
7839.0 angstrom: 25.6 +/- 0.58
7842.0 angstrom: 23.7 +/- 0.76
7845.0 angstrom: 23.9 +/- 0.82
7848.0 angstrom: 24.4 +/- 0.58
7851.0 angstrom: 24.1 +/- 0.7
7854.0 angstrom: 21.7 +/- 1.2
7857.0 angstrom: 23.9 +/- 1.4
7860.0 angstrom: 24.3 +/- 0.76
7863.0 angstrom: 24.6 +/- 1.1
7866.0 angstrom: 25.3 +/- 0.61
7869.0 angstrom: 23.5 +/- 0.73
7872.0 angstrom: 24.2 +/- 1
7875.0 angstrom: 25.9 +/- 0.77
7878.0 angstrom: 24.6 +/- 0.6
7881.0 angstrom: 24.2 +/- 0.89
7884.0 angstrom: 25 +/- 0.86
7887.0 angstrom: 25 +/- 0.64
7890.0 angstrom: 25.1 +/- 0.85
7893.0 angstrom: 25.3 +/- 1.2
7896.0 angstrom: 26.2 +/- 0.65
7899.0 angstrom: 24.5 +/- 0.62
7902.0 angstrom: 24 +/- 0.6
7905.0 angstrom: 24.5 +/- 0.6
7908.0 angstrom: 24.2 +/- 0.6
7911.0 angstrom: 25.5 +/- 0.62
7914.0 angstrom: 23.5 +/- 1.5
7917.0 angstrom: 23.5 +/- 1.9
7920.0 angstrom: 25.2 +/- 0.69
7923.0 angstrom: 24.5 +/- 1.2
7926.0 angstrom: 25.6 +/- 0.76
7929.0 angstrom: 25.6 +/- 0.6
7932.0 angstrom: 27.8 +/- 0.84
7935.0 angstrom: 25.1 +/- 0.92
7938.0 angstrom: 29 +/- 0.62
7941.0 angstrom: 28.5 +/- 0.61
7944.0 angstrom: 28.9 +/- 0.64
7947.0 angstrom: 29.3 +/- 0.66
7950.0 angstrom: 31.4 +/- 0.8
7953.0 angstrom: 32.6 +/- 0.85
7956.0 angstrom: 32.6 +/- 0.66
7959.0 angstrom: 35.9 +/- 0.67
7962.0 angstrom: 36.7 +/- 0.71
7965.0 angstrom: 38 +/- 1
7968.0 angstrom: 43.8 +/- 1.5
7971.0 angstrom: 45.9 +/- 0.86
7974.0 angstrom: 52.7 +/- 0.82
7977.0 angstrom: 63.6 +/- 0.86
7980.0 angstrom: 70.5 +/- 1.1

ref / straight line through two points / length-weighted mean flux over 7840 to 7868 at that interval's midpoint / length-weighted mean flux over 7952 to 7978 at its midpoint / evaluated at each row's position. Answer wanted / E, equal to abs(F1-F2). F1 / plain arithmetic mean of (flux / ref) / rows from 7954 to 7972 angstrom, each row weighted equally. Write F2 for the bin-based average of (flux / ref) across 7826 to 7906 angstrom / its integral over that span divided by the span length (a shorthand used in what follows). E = 0.04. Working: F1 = 0.923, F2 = 0.96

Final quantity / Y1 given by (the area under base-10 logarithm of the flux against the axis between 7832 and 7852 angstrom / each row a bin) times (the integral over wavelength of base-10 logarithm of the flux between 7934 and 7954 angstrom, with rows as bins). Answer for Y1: 812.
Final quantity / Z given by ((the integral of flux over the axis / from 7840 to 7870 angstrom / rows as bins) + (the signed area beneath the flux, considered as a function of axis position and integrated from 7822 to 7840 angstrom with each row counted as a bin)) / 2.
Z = 574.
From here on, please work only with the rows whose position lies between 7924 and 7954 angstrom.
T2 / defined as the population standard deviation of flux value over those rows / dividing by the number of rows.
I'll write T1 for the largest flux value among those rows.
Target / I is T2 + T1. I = 34.9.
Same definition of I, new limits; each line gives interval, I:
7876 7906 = 26.8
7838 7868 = 26.6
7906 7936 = 29.0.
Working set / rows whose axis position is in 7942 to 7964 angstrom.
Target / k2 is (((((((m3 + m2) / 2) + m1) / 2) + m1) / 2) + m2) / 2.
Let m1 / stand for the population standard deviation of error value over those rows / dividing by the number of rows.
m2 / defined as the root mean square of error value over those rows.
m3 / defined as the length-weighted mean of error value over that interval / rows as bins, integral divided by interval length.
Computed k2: 0.48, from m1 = 0.07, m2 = 0.72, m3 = 0.72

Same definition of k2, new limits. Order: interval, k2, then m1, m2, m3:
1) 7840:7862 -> 0.68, 0.27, 0.93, 0.89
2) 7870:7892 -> 0.56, 0.13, 0.81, 0.81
